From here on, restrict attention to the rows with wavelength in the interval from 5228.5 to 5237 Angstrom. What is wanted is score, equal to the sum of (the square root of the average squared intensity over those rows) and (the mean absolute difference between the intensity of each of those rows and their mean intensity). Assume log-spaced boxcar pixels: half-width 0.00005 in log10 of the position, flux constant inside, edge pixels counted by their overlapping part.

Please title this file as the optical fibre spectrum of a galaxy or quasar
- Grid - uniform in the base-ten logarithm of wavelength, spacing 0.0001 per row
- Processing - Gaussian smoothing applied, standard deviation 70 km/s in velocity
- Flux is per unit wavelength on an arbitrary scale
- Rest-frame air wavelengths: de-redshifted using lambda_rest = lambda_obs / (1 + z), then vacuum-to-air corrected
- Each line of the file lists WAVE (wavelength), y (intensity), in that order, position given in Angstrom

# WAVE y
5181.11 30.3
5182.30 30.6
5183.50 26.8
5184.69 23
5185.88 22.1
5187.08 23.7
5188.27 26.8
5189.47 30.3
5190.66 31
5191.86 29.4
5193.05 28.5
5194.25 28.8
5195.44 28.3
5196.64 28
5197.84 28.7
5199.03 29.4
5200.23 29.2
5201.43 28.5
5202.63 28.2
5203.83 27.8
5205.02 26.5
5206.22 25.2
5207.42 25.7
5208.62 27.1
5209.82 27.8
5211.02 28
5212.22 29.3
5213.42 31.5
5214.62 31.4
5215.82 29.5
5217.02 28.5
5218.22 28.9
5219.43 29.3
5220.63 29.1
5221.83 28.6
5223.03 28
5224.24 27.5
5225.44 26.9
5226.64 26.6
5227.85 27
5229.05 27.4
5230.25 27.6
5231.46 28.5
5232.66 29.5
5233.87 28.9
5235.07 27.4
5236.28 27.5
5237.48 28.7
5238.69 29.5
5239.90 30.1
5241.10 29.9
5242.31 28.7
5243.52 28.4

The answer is 28.9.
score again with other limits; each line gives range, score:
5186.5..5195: 30.2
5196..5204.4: 29.0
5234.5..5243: 29.7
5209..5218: 30.6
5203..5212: 27.8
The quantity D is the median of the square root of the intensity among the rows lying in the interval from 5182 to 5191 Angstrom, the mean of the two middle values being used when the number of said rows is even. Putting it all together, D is 5.18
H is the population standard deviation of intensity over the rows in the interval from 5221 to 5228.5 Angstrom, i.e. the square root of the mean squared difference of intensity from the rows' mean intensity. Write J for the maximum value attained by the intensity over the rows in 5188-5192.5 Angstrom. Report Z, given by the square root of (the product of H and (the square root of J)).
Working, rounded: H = 0.7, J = 31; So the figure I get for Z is 2.0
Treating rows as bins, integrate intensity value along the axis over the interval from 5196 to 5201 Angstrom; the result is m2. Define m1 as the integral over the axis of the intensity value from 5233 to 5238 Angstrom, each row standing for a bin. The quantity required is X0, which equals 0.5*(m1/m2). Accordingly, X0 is 0.490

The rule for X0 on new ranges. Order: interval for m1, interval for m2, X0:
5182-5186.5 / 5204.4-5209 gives 0.473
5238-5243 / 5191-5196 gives 0.510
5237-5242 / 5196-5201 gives 0.512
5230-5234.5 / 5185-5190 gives 0.506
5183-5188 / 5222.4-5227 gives 0.479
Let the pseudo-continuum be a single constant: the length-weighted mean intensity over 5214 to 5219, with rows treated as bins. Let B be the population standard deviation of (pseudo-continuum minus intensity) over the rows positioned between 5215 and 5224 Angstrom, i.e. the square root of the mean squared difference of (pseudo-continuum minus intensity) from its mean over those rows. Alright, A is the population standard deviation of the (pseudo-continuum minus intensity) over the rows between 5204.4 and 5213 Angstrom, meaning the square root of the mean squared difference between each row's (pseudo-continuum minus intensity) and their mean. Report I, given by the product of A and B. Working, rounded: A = 1.3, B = 0.5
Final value 0.63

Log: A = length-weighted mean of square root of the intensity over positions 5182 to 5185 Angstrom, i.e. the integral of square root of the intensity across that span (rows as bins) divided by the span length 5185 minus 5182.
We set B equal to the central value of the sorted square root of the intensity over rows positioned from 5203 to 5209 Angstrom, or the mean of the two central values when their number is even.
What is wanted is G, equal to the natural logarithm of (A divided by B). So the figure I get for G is 0.003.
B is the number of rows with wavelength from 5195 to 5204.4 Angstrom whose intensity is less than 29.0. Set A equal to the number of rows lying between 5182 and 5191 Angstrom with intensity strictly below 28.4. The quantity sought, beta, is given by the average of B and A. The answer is 5.5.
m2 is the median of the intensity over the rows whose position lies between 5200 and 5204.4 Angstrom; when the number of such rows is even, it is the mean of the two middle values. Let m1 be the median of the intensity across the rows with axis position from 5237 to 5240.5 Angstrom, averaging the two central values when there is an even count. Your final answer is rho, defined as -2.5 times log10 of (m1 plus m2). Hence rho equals -4.41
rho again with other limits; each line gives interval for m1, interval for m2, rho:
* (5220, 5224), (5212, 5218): -4.41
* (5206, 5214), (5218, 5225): -4.38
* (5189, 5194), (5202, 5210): -4.39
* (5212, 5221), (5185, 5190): -4.34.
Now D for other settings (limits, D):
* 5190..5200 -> 5.36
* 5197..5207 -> 5.32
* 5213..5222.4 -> 5.40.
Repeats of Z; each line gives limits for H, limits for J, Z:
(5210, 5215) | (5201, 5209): 2.8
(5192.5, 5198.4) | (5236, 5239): 1.2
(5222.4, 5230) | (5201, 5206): 1.6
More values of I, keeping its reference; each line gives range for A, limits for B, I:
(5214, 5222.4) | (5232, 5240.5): 0.86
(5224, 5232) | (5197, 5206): 0.52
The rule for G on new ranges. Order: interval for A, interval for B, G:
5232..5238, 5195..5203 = -0.001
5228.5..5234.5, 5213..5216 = -0.050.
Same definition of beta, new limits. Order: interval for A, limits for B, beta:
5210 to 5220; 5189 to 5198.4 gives 3.0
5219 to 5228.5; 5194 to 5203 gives 5.5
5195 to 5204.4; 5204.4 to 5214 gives 5.0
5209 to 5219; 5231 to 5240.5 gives 3.5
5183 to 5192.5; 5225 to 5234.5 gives 6.0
